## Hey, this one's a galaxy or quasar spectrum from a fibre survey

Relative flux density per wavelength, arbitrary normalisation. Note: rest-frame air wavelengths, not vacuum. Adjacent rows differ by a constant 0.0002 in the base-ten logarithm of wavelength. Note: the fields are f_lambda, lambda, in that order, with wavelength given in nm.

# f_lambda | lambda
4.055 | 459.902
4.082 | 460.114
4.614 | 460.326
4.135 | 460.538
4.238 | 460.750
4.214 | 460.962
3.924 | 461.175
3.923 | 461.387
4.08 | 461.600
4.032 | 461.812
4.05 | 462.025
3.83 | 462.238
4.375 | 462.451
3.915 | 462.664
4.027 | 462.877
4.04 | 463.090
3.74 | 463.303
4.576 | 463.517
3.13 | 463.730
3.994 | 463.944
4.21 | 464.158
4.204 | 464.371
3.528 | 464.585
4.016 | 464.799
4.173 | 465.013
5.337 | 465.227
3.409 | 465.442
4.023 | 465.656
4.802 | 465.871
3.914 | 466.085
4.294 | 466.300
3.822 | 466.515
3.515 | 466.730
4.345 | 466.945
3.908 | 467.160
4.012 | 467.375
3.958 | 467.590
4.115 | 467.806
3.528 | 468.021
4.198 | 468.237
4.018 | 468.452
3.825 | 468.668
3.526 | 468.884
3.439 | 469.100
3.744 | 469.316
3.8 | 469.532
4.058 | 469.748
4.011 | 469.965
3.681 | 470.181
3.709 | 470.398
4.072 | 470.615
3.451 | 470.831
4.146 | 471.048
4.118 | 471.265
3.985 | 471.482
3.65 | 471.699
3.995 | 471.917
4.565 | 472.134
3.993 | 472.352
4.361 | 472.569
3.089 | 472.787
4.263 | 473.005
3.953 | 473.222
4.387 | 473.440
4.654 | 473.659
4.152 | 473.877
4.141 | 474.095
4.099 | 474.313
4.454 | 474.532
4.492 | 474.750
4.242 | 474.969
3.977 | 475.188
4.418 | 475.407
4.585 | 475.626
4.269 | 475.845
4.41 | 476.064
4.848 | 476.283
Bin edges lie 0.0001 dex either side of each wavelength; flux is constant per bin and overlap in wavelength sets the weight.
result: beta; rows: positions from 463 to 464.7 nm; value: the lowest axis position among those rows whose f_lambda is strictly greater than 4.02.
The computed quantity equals 463.090 nm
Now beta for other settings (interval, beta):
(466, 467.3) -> 466.300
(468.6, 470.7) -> 469.748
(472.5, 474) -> 472.569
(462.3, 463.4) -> 462.451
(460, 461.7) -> 460.114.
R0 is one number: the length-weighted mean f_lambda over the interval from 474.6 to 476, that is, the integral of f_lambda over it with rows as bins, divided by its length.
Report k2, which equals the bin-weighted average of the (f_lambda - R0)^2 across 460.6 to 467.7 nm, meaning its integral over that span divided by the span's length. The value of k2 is 0.23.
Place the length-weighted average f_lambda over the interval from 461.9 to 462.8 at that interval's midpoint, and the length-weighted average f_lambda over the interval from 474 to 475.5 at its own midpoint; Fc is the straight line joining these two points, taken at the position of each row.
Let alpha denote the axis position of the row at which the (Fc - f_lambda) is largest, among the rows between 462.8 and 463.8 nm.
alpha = 463.730 nm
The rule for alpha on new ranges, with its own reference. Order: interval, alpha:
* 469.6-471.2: 470.831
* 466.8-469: 468.884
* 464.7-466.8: 465.442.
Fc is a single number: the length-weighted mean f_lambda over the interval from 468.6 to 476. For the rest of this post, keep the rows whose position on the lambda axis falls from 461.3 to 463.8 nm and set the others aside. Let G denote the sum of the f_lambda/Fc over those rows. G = 11.8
